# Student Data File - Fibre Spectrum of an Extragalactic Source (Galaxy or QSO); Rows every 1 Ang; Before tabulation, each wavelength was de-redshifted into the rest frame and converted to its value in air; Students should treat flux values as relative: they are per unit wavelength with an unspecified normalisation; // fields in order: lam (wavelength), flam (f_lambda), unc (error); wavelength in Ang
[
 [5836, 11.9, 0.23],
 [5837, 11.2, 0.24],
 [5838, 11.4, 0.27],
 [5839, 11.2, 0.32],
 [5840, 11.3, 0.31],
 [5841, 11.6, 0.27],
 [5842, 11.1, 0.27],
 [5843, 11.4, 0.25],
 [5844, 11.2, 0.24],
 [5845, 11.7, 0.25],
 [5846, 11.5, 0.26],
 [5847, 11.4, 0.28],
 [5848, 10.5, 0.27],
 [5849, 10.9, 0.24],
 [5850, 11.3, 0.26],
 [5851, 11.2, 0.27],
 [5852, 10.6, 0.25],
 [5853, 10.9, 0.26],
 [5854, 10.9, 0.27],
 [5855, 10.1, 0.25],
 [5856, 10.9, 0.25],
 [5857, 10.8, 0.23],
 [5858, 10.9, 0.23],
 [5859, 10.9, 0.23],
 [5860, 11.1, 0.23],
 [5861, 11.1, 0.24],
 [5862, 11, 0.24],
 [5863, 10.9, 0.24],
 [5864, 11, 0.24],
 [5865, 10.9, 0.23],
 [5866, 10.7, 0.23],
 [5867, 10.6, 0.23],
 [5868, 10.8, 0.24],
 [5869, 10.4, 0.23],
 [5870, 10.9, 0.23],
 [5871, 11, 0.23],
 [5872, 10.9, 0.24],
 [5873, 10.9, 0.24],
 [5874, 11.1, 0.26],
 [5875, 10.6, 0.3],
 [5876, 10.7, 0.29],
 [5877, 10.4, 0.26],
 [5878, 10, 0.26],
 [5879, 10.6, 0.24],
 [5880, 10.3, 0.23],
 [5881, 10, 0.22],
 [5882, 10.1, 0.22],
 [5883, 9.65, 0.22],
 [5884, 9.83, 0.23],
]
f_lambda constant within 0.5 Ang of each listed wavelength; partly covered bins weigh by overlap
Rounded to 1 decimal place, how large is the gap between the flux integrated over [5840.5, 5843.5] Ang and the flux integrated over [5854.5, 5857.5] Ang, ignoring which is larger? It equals 2.3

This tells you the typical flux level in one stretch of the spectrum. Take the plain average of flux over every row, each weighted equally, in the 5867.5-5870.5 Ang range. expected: 10.7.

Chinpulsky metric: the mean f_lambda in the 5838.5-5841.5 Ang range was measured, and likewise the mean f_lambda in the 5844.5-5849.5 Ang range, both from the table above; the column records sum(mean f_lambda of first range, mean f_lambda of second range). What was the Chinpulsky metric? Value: 22.6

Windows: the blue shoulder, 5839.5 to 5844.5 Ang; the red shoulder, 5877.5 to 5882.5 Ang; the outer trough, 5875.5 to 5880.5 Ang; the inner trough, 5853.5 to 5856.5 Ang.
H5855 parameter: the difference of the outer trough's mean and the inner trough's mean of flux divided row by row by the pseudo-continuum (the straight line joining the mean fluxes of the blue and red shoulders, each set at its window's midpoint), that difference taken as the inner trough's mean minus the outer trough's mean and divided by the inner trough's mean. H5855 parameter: -0.043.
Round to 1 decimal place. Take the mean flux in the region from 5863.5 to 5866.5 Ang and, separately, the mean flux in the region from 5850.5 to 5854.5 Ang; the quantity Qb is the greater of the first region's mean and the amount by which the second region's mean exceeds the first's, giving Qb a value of 10.9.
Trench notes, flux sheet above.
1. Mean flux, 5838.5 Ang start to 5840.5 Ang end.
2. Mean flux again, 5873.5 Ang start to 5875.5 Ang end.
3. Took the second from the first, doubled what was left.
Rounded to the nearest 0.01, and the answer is 0.80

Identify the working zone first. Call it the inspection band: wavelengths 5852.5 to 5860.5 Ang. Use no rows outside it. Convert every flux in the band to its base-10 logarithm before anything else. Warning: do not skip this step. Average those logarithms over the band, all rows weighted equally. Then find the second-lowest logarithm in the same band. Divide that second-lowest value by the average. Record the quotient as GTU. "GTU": 1.000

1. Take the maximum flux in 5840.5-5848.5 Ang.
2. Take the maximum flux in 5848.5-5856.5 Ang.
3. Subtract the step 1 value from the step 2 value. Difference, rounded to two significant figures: -0.40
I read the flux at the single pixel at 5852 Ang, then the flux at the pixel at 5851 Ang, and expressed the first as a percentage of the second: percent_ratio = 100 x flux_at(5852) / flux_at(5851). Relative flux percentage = 95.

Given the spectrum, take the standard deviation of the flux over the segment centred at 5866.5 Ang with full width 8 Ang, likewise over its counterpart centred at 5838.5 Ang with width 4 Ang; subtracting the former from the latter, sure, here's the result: -0.102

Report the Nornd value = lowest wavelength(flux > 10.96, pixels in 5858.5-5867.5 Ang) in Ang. 5860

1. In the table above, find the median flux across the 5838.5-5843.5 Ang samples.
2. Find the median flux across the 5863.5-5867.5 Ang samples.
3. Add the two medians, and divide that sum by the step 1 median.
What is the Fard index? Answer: 1.956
